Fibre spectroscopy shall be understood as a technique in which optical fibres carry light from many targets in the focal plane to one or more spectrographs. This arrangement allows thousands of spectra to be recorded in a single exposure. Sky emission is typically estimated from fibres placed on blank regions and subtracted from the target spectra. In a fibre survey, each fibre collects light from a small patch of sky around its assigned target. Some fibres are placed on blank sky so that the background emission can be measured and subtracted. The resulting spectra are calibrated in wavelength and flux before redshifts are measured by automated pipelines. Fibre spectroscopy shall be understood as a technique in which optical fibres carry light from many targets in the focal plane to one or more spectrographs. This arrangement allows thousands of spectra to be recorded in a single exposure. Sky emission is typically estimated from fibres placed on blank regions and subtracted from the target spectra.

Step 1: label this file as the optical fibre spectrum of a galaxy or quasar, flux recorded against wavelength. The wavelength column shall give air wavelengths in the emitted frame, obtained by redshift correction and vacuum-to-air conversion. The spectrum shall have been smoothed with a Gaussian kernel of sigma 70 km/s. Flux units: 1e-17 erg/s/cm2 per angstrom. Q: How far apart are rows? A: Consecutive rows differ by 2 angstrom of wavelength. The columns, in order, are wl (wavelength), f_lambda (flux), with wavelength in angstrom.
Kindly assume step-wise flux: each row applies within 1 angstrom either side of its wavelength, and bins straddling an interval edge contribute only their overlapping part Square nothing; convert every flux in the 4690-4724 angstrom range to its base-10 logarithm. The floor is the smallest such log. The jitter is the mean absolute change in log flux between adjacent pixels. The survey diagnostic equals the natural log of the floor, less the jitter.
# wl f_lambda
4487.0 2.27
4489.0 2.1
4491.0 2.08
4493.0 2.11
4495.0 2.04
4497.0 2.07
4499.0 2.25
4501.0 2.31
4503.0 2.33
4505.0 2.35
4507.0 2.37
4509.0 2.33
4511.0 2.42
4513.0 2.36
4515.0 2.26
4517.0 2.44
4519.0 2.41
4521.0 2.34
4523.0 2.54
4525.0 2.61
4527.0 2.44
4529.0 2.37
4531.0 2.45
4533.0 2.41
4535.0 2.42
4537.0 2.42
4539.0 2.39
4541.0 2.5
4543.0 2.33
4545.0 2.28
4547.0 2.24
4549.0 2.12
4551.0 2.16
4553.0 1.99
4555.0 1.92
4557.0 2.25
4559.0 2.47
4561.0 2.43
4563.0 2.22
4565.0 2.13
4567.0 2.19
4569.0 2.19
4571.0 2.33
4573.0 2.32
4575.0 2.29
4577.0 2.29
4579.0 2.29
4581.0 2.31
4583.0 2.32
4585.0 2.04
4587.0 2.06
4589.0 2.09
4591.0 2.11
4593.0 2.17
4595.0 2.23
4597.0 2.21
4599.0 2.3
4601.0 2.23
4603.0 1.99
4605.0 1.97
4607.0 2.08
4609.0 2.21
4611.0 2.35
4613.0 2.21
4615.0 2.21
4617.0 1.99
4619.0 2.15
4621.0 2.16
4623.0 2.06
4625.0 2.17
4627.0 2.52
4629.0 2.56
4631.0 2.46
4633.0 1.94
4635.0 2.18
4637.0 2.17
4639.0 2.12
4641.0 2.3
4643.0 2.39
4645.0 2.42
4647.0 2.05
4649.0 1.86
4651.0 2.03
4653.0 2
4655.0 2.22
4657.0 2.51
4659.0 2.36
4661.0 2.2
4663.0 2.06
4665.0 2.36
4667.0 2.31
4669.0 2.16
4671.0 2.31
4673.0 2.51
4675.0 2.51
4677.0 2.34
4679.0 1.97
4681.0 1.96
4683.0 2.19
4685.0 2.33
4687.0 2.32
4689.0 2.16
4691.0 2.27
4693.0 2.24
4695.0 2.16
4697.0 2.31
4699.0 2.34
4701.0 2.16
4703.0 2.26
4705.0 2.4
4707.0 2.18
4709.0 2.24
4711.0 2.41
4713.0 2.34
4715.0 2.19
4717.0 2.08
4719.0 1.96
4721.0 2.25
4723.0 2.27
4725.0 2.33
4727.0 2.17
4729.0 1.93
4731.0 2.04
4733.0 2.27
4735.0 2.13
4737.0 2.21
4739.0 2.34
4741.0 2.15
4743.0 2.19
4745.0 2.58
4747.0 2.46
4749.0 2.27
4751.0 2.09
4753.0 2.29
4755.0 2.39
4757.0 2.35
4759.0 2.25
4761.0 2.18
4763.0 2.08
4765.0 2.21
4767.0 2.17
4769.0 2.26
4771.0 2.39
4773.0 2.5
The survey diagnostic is -1.25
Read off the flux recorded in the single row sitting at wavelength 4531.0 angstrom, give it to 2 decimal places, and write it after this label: 2.45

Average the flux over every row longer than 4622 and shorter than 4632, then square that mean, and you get 5.54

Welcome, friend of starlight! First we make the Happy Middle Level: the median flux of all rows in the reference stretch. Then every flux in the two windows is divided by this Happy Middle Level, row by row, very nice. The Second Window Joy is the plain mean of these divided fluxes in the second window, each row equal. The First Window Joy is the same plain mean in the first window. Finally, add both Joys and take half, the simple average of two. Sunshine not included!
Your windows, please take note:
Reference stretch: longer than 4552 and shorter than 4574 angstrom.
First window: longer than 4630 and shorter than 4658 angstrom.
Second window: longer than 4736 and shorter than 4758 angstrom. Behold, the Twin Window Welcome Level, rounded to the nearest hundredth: 1.01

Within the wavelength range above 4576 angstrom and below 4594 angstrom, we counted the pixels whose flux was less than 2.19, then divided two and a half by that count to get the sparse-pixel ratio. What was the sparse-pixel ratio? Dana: 0.5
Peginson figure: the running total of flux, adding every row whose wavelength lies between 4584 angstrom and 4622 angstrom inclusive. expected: 41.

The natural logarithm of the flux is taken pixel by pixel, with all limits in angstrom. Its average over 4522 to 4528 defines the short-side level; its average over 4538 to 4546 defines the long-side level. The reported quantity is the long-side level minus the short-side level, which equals -0.063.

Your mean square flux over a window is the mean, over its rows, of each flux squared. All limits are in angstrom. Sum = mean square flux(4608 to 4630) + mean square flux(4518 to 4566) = 10.5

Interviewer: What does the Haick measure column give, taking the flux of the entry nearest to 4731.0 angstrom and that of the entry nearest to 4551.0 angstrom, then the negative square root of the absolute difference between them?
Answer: -0.35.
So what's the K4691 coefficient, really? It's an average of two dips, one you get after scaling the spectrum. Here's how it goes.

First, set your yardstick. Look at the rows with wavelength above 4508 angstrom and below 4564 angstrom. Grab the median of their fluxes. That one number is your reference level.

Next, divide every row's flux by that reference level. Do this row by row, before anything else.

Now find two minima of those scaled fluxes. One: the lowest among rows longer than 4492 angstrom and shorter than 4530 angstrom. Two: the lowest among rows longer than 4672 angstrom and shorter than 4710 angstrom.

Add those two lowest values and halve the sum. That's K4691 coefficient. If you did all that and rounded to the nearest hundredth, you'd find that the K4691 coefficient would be 0.84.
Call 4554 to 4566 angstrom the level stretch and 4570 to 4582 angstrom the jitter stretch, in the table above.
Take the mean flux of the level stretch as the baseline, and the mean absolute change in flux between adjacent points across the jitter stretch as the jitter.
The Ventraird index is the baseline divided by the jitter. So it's 186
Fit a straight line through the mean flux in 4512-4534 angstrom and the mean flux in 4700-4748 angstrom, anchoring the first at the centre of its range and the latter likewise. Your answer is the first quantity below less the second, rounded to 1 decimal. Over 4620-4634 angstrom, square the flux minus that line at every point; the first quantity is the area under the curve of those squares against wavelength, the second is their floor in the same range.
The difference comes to 0.7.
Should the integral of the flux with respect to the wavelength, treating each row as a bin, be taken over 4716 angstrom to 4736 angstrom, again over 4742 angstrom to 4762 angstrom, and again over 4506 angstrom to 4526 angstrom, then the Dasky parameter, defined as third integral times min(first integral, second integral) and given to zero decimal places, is 2064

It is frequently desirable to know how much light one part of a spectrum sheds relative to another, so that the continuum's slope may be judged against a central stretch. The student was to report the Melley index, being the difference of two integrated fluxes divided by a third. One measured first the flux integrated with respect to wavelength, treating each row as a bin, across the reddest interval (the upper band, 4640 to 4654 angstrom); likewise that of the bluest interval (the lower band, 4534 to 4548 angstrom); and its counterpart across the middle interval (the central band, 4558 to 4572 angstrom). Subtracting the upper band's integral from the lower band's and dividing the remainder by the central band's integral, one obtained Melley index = 0.10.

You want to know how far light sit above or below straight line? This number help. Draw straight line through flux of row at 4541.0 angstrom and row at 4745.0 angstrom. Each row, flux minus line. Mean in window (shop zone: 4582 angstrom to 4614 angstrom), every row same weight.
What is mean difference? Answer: -0.36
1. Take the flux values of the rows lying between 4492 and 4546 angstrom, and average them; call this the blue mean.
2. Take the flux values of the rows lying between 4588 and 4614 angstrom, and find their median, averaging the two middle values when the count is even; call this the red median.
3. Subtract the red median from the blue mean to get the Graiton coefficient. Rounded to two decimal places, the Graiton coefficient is 0.14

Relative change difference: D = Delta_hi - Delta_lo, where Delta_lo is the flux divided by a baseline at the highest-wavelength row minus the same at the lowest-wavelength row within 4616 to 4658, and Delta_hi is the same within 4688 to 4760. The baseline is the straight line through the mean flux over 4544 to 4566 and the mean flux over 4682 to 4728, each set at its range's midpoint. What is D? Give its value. -0.2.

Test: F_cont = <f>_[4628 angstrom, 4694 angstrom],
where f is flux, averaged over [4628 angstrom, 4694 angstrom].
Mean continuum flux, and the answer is 2.24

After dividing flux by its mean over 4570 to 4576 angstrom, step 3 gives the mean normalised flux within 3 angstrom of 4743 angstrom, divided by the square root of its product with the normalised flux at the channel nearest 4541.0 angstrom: 0.96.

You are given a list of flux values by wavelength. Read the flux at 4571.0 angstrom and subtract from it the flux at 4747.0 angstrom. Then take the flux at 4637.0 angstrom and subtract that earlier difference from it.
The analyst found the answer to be 2.30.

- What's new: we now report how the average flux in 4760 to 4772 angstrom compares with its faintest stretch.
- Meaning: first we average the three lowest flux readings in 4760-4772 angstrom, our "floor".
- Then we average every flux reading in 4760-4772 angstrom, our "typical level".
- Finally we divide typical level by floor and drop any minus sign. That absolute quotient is 1.03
